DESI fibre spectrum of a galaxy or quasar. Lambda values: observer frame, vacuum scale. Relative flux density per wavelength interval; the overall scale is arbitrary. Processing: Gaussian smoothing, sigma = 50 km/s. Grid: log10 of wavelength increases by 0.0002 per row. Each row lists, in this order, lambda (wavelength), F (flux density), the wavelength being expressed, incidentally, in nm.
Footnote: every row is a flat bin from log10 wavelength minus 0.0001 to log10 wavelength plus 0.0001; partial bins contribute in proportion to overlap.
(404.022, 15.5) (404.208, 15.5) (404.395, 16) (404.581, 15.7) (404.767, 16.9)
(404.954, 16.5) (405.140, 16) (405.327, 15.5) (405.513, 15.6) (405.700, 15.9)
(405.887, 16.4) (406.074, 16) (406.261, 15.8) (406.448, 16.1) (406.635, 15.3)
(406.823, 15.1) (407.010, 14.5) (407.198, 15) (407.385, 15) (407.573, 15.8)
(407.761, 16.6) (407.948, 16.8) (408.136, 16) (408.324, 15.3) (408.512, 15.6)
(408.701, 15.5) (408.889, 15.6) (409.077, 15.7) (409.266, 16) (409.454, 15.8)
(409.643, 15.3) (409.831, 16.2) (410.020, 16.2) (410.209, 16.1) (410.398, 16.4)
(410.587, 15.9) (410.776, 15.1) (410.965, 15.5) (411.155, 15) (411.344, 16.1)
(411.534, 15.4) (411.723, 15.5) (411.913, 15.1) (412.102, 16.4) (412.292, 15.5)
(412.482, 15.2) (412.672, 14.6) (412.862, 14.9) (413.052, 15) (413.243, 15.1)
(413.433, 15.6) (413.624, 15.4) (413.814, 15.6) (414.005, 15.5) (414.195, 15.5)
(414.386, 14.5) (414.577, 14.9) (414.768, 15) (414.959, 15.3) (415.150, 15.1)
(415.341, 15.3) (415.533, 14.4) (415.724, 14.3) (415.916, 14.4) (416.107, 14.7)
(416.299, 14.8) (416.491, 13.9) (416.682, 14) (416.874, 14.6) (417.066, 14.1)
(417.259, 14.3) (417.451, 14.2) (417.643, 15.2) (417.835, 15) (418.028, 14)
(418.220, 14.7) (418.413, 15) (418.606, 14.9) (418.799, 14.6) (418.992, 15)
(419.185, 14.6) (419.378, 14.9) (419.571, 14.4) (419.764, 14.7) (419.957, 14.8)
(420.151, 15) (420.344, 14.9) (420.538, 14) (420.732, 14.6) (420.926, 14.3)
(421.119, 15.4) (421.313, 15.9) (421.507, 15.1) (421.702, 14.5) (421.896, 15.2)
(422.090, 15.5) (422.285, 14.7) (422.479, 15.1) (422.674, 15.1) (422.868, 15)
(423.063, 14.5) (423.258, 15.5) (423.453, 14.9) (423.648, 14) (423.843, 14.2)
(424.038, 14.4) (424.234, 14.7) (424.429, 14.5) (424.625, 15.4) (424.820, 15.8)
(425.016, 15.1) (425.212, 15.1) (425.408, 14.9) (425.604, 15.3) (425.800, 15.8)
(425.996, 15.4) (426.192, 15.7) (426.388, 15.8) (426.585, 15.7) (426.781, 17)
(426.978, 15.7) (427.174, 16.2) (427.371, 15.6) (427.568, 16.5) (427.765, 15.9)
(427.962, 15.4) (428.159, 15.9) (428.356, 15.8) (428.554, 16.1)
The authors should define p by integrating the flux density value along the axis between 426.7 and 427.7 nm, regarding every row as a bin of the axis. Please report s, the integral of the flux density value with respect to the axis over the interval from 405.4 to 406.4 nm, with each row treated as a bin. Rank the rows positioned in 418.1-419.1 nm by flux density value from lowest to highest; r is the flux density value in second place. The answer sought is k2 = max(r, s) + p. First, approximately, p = 16.2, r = 14.7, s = 15.9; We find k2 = 32.1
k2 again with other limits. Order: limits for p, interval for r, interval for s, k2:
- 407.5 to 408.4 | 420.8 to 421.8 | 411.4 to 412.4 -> 30.1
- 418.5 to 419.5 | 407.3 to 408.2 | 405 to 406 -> 30.7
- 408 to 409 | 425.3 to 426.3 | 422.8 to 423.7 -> 30.9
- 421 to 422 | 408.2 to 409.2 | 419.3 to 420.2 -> 30.7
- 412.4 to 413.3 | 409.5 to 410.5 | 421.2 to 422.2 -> 29.5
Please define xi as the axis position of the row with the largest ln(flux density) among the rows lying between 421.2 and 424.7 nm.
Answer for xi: 421.313 nm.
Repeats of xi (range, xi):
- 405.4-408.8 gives 407.948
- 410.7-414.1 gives 412.102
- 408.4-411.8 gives 410.398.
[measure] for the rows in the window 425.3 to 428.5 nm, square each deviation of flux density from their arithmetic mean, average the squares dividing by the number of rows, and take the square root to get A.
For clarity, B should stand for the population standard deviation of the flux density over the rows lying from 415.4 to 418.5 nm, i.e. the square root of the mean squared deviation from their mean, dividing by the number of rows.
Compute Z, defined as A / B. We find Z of 1.23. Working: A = 0.472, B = 0.38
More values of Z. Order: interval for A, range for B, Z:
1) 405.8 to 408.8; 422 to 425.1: 1.25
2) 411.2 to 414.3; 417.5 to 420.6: 1.26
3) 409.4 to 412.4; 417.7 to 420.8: 1.47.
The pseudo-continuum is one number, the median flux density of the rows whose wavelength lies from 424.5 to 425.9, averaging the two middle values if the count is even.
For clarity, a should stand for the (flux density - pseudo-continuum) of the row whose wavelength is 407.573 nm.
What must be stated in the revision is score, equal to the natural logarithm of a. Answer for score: -0.7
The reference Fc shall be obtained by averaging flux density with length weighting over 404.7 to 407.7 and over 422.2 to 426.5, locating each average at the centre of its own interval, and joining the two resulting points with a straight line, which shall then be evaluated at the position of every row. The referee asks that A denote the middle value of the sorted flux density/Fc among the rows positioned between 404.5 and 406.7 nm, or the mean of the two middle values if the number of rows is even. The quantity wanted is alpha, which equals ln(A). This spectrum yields 0.013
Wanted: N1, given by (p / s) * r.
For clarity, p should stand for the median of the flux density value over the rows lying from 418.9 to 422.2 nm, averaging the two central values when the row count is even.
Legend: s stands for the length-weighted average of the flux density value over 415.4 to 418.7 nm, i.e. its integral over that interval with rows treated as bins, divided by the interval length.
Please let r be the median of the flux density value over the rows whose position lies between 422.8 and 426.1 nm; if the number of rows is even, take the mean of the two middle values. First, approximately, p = 14.9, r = 15.0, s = 14.5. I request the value 15.4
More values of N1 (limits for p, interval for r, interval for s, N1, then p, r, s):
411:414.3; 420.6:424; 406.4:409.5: 14.8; 15.4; 15.0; 15.6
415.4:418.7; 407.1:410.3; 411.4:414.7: 14.9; 14.4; 15.8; 15.3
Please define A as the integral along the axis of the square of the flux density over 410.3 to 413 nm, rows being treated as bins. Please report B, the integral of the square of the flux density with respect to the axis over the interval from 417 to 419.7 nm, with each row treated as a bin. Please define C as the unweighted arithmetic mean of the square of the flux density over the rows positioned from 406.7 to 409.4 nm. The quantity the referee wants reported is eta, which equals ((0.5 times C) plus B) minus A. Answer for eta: 55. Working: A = 647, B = 579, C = 244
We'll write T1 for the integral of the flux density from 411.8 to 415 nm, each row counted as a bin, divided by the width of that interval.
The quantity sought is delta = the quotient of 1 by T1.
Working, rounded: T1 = 15.2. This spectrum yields 0.066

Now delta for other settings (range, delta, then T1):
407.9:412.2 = 0.063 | 15.7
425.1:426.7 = 0.065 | 15.5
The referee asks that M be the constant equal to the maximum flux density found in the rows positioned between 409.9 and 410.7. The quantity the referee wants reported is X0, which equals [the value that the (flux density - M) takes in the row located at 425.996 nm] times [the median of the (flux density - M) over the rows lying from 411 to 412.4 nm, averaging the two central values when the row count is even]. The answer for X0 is 0.90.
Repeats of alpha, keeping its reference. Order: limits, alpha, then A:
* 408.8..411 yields 0.018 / 1.02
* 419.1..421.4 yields -0.031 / 0.97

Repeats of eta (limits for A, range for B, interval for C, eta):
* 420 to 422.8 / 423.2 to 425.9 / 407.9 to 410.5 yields 105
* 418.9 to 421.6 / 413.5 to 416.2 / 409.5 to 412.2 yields 137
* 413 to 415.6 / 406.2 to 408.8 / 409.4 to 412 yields 158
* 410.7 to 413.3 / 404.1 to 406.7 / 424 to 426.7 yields 168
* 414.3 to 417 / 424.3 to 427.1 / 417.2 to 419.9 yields 202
